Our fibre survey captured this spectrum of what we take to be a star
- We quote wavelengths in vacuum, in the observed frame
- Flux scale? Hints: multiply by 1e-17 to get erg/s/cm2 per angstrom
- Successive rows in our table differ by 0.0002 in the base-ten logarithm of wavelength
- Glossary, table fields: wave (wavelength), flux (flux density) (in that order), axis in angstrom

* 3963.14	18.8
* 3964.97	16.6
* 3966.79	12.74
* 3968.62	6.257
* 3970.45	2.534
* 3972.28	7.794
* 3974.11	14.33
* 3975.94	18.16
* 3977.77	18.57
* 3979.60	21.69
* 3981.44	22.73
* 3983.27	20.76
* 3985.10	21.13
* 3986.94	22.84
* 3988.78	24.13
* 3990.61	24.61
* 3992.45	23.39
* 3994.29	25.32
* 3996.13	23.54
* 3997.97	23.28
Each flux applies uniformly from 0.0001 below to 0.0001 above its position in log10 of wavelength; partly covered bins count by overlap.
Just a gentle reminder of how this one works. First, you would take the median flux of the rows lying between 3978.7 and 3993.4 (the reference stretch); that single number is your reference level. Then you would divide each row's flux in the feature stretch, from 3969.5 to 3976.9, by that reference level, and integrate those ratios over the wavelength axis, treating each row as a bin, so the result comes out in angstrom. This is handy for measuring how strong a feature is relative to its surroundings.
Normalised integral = 3 angstrom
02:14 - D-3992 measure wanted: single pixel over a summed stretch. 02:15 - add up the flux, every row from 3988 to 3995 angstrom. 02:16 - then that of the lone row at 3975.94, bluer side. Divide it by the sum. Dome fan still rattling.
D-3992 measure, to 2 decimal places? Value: 0.19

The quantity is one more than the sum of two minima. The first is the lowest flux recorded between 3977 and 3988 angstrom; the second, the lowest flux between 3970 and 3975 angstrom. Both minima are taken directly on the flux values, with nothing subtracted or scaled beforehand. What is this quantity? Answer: 22.1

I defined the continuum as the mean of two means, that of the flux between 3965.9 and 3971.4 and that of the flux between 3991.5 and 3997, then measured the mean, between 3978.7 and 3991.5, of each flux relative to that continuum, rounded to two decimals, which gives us 1.44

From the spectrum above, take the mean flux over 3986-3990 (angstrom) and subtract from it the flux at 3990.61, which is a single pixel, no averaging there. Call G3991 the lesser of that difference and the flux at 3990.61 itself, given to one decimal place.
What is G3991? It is -1.1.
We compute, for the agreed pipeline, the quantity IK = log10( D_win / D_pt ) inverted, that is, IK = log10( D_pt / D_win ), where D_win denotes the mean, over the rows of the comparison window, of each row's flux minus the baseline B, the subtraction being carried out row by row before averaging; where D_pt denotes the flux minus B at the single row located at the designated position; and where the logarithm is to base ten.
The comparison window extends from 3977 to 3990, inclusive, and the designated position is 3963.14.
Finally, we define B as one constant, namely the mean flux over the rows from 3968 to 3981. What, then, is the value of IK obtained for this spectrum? -0.2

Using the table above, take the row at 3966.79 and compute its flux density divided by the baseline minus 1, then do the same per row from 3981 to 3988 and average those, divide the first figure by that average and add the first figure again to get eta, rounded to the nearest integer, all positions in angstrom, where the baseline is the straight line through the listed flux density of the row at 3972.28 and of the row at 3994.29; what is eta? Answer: 13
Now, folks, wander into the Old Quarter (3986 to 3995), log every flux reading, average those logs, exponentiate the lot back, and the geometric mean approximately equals 24.0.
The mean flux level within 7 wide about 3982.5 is 22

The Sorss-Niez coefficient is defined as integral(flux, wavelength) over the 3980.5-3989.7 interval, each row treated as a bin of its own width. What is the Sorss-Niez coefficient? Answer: 205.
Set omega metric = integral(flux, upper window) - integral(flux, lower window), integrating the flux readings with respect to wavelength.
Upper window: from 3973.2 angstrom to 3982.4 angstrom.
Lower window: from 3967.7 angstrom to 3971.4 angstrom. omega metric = 159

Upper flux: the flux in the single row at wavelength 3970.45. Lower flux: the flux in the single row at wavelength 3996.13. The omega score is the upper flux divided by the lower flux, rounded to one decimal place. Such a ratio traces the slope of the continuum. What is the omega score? 0.1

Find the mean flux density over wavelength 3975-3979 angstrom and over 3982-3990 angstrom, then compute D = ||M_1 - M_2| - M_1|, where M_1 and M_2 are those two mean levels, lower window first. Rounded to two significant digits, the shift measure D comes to 15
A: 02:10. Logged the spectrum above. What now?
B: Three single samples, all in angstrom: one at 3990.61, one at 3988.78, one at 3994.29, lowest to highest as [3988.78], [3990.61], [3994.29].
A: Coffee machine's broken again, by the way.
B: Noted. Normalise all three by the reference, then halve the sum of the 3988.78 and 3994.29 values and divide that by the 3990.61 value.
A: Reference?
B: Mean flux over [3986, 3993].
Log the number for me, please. 1.0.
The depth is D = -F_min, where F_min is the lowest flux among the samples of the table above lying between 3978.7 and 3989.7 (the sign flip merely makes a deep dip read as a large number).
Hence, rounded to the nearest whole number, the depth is -21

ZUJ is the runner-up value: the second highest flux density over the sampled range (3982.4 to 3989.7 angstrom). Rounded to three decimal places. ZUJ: 22.840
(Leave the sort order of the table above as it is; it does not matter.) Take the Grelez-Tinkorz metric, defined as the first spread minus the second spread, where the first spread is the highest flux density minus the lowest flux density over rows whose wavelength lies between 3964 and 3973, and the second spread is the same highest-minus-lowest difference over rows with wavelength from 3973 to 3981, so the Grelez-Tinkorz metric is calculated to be 6.7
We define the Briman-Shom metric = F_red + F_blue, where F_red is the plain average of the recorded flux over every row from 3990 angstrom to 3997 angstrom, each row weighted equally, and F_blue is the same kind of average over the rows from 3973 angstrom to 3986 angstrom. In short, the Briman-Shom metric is 44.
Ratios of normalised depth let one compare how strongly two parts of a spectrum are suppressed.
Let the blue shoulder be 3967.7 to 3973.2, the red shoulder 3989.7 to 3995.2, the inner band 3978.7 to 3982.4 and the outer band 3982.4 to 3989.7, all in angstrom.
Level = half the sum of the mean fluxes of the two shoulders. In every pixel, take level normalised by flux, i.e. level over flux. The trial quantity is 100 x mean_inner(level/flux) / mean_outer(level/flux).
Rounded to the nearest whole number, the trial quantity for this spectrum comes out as 100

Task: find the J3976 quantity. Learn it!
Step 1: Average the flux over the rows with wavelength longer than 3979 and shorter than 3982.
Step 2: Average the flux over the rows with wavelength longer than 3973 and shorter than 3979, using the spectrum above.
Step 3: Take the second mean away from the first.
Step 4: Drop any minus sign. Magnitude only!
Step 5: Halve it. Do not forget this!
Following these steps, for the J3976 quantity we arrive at 2.6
